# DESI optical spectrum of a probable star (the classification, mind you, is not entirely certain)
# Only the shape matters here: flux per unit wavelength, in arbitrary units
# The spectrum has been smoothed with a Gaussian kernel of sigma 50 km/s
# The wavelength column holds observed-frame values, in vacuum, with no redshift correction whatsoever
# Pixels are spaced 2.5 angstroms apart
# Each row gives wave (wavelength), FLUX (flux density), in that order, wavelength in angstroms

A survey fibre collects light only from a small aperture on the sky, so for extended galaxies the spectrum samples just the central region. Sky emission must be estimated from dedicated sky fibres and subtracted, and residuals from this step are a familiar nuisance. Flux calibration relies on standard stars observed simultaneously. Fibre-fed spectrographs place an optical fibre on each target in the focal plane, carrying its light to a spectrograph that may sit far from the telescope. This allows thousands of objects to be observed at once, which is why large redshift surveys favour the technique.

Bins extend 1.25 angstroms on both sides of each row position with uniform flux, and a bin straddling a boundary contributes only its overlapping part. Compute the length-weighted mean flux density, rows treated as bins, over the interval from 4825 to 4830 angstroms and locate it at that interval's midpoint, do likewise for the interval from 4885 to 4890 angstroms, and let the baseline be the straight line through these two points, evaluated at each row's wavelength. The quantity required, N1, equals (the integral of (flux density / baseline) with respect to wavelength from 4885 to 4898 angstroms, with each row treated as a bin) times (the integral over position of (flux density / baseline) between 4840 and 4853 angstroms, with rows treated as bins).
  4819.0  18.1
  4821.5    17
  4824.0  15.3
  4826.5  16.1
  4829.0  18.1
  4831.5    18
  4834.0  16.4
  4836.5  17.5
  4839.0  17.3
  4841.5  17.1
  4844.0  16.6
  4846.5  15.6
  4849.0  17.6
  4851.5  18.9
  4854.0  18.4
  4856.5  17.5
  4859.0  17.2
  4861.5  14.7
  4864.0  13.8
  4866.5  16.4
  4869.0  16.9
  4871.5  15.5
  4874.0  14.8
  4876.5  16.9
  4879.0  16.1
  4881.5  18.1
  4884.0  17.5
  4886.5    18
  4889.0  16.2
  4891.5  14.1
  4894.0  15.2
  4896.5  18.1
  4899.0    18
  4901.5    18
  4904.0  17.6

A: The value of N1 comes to 163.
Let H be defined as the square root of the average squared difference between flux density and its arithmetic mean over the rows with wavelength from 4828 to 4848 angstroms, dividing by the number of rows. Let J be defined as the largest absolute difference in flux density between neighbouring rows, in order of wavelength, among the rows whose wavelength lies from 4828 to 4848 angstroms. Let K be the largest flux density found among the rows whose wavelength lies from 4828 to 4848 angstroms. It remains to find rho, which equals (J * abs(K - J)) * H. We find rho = 21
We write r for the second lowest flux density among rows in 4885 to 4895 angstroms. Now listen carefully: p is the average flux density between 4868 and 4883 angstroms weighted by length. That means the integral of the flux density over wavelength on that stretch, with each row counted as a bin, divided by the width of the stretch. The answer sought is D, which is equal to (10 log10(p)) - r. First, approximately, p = 16.4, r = 15.2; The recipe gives -3.05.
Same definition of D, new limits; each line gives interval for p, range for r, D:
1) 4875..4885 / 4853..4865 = -2.37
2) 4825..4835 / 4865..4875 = -3.16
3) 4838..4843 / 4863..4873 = -3.15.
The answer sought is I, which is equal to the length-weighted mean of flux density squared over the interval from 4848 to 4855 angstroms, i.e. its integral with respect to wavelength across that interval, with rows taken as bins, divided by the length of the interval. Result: 336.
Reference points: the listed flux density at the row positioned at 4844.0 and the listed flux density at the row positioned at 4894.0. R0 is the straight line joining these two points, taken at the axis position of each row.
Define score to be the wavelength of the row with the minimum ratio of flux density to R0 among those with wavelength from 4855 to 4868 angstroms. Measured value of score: 4864.0 angstroms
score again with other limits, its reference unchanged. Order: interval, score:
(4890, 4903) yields 4891.5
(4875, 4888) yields 4879.0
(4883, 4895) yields 4891.5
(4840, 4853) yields 4846.5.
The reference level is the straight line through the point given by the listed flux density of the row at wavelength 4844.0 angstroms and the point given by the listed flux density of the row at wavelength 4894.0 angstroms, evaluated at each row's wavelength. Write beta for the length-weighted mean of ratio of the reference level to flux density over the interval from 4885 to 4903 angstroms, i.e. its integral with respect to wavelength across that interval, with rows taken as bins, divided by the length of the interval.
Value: 0.91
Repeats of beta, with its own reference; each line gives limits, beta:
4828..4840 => 0.97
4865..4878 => 0.99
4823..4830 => 1.04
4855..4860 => 0.93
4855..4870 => 1.01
